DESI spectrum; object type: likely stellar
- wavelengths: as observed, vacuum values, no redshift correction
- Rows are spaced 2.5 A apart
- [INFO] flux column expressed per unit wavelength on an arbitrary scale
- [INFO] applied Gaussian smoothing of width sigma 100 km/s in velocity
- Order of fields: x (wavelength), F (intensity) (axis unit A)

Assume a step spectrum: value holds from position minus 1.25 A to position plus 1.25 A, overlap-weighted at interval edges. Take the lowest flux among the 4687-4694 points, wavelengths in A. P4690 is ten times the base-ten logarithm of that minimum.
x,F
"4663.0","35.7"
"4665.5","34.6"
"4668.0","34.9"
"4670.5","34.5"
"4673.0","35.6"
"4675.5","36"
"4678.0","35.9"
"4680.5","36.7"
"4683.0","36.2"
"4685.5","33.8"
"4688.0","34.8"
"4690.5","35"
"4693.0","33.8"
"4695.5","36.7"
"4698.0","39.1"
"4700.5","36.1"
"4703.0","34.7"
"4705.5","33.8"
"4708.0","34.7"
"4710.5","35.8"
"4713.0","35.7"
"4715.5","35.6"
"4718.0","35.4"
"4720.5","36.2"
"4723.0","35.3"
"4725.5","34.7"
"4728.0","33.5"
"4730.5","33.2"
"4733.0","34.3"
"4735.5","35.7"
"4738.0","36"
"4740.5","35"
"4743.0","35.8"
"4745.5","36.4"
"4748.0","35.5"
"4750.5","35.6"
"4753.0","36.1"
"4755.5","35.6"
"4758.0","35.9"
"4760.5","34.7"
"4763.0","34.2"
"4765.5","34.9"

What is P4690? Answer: 15.3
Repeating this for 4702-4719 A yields 15.3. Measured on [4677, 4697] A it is 15.3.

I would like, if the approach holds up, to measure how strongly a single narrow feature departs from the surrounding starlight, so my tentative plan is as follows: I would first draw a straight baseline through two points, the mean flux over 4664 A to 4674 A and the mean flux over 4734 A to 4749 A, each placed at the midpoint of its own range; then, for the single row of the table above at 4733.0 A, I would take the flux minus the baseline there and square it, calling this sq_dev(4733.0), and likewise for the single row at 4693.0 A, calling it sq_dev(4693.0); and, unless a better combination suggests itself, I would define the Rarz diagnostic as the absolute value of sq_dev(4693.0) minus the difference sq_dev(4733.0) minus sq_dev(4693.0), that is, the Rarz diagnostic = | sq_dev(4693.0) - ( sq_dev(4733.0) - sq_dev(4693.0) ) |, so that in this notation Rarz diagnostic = 2.0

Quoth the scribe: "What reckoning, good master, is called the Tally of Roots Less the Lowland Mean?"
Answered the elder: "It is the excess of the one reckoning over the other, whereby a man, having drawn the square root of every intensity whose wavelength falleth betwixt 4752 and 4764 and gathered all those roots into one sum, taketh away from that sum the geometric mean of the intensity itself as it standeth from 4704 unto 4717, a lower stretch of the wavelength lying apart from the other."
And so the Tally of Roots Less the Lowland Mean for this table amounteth -5.41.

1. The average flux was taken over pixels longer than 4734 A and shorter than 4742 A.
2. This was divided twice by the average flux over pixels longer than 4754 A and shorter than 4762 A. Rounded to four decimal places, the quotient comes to 0.0284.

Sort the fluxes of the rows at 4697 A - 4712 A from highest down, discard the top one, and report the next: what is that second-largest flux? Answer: 36.1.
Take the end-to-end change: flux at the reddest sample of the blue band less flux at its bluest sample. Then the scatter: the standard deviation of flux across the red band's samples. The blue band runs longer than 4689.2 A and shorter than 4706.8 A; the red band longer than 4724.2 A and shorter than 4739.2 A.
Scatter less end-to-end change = 2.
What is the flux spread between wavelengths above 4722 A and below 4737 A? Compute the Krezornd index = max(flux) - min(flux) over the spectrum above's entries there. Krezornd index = 2.5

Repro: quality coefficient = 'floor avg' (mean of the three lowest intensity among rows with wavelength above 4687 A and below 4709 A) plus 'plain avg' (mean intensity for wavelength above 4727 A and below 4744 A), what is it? 68.9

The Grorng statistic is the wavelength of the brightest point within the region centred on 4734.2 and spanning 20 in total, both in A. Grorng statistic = 4738.0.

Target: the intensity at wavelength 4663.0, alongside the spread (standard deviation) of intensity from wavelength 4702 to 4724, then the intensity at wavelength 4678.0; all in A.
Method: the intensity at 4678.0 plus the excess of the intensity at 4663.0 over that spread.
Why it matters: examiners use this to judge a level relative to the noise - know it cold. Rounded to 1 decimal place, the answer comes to 70.9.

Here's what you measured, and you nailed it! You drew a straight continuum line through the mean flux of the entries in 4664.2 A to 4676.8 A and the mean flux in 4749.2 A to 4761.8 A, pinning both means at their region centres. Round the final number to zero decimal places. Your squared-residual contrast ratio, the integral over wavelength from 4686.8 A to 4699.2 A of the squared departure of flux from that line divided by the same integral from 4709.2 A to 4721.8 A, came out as 18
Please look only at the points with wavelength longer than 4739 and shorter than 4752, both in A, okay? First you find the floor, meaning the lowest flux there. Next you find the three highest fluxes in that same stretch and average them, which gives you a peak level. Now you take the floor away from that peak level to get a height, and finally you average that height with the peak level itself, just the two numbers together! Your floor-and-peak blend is 18.4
